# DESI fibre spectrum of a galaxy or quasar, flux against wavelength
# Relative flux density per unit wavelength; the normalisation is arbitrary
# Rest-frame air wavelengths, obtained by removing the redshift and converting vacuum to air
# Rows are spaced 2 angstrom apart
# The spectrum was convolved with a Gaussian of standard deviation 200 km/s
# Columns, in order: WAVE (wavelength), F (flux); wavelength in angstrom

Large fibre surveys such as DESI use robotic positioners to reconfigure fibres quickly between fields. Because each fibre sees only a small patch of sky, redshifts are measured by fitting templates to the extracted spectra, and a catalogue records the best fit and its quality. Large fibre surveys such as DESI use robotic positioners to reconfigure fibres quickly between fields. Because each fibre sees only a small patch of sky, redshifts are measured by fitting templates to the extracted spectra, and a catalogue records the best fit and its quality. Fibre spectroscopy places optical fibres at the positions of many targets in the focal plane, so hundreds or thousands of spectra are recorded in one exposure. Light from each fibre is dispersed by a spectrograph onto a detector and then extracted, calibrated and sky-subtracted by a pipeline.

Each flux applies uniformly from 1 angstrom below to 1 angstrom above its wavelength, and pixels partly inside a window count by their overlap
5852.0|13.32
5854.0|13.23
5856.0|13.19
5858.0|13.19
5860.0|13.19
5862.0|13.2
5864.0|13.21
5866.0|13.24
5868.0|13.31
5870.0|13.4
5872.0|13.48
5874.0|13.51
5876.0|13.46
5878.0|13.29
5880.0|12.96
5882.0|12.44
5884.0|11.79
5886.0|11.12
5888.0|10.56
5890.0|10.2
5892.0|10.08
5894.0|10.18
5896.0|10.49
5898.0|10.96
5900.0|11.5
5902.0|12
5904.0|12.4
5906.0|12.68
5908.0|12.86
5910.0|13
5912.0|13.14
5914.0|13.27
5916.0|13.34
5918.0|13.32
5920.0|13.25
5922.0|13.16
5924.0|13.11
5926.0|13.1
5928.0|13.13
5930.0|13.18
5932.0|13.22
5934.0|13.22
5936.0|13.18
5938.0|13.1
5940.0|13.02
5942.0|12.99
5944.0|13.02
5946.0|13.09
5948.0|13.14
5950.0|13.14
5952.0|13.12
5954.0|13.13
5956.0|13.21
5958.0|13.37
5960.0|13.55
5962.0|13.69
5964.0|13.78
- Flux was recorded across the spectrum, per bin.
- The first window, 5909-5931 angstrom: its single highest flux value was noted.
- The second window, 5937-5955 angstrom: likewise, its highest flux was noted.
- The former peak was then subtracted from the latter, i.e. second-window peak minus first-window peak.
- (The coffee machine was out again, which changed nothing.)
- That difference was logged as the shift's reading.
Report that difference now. -0.20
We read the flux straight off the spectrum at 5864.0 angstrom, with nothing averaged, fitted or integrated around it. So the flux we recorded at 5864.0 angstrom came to 13.21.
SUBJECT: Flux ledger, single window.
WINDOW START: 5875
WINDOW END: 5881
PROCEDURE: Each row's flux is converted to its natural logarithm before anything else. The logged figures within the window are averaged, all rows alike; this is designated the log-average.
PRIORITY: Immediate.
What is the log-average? 2.58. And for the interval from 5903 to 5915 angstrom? 2.56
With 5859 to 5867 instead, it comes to 2.58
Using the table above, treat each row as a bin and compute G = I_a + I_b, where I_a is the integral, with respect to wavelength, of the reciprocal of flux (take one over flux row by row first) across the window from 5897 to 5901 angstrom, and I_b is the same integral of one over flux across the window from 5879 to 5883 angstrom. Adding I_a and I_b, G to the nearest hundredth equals 0.67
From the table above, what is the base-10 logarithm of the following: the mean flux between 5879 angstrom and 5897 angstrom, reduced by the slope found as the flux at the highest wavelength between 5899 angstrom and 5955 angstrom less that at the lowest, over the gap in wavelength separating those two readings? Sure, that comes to 1.04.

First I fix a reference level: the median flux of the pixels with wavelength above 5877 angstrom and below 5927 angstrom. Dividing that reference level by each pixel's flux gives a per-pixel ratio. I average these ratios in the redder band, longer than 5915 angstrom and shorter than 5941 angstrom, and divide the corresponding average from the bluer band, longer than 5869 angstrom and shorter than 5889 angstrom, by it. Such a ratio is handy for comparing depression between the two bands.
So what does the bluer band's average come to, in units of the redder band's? 1.05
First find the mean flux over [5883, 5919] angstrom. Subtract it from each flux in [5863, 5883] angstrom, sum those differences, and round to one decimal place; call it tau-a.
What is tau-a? 14.0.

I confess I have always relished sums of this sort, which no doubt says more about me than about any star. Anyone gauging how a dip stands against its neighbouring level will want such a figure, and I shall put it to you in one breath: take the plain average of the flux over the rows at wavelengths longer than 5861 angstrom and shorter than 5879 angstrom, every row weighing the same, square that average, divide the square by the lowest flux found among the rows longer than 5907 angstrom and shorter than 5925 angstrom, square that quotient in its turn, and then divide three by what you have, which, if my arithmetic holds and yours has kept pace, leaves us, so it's 0.016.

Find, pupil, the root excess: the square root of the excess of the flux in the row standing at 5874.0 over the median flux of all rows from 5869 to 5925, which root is 0.8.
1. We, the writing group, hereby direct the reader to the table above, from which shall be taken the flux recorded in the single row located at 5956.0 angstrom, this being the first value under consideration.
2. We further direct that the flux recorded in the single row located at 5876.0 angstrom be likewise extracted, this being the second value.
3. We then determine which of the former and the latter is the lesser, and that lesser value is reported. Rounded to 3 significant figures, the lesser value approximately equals 13.2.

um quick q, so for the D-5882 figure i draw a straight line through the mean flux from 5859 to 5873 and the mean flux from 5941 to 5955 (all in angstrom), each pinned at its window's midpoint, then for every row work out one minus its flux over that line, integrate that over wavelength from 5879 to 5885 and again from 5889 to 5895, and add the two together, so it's 1.78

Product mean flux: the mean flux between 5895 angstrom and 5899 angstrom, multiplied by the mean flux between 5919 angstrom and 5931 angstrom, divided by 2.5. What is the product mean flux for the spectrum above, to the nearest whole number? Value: 56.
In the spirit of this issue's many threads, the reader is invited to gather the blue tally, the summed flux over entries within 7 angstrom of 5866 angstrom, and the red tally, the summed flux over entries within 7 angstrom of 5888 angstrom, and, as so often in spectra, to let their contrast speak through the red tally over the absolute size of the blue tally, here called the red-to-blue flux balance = 0.82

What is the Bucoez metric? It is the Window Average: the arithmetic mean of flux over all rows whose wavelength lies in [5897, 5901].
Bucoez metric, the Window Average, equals 11.23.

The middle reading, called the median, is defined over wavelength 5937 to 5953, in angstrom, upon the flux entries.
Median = 13.1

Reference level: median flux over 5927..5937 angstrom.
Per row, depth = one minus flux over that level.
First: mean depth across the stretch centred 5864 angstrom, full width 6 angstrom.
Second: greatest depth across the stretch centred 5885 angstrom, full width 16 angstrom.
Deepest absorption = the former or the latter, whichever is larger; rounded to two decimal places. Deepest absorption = 0.24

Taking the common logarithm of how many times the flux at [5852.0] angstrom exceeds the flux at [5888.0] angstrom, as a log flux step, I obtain 0.10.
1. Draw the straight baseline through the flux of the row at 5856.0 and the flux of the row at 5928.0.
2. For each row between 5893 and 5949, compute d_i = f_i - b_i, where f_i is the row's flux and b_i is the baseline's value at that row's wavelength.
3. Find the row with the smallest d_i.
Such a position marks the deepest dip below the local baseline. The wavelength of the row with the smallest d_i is 5894.0 angstrom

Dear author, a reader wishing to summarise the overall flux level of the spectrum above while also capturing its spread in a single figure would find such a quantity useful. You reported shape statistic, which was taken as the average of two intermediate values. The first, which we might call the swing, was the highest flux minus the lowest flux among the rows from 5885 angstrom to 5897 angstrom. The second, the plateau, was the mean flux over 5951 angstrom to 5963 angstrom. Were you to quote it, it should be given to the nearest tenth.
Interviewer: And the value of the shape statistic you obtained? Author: 7.2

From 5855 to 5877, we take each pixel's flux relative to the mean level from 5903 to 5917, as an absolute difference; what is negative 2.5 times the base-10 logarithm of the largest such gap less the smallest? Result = 1.2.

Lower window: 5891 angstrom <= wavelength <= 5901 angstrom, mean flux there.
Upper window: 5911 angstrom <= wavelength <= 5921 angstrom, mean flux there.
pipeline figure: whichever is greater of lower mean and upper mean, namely 13.26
